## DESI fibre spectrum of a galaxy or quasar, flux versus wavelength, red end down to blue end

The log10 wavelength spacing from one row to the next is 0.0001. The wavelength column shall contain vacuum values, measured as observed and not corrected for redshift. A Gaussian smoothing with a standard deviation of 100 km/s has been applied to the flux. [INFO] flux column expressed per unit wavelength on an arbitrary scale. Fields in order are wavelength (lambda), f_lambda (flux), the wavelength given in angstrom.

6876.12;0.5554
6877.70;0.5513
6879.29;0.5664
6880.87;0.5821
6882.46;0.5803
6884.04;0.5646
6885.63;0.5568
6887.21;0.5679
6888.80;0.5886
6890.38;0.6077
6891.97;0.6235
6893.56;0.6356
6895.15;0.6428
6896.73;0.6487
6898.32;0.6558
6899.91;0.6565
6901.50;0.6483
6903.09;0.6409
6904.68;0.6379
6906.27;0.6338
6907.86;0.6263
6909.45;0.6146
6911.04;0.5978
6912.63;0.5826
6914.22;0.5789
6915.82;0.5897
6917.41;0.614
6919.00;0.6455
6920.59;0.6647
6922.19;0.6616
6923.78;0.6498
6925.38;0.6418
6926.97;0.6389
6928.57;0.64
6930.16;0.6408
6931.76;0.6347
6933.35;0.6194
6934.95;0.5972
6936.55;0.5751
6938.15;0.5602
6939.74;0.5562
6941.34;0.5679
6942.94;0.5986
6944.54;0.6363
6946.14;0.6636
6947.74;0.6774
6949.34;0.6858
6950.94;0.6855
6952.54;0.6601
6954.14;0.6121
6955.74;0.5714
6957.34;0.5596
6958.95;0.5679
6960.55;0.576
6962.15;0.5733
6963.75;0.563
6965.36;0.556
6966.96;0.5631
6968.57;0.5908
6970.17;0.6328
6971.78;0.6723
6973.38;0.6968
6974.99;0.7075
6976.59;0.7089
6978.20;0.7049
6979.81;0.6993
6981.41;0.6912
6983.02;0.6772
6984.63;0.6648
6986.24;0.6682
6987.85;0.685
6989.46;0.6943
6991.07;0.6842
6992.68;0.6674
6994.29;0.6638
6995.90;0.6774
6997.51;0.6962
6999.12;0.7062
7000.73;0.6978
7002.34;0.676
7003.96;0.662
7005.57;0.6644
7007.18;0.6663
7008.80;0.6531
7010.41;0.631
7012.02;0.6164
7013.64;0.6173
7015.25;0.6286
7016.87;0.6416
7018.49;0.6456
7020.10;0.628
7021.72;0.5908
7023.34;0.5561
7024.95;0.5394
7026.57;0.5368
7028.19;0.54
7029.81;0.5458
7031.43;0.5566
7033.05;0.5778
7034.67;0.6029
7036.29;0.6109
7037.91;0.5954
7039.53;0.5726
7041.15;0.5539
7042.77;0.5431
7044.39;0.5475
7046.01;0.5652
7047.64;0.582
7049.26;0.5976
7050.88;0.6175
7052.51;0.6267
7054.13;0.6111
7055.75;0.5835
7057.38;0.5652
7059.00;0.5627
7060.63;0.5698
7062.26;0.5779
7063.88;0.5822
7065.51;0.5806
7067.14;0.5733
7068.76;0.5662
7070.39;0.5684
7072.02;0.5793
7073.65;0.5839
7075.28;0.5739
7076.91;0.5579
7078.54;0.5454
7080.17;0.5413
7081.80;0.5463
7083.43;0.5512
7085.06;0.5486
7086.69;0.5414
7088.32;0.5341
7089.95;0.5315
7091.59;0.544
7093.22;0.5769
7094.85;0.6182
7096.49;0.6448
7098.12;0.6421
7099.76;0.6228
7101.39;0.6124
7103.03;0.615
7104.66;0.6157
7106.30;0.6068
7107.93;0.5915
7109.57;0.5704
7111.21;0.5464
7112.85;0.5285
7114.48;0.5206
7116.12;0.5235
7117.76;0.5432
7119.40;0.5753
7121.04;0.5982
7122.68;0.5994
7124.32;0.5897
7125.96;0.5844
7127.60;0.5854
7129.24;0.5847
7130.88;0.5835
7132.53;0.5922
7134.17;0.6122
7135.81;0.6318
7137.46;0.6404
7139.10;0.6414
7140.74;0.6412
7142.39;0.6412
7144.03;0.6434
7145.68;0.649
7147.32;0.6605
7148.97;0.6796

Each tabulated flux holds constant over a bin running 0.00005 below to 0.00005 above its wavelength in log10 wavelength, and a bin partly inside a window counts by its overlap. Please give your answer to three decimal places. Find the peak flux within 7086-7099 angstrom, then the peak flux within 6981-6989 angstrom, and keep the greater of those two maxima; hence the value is 0.691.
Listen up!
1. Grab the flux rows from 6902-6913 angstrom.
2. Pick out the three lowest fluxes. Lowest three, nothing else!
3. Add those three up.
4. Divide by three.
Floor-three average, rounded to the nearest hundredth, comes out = 0.60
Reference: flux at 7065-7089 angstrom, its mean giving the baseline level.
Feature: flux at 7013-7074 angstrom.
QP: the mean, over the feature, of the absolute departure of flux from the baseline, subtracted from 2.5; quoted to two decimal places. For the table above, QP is 2.47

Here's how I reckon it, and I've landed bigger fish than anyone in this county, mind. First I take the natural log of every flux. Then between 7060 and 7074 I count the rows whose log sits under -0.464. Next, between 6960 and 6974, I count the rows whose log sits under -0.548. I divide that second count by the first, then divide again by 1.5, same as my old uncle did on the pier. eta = 0.37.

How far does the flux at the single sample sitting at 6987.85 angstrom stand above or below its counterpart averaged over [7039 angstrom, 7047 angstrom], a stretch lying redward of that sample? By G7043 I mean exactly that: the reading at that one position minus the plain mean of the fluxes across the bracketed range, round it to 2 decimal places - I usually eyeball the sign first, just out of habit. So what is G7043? 0.13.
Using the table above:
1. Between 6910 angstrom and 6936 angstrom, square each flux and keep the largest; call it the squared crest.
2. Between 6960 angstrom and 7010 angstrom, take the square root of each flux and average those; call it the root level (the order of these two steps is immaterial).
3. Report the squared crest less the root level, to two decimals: -0.37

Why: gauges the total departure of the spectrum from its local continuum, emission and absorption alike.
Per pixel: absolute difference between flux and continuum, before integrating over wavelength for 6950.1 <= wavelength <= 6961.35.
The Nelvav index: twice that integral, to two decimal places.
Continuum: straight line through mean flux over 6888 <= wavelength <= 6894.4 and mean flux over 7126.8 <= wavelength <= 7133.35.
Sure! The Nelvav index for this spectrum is 0.92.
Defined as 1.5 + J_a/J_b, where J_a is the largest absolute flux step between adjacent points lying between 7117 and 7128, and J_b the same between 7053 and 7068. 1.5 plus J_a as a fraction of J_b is 2.7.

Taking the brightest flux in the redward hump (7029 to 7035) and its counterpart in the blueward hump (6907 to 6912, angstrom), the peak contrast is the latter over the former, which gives 1.04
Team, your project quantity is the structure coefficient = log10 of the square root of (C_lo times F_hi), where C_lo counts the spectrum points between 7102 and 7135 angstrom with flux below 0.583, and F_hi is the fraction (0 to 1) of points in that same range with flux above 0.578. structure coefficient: 0.33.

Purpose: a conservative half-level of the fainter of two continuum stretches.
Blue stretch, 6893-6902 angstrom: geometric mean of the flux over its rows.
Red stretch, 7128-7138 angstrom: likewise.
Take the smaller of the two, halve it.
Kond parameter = 0.304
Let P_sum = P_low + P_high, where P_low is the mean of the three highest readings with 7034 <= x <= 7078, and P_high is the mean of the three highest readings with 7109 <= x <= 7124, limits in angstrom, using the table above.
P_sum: 1.21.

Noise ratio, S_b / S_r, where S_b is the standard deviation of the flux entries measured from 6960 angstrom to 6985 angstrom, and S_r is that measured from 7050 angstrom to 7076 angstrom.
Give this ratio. 3.2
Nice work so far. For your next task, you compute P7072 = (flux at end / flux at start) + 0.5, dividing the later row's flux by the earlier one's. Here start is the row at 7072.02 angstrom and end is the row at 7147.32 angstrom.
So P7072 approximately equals 1.64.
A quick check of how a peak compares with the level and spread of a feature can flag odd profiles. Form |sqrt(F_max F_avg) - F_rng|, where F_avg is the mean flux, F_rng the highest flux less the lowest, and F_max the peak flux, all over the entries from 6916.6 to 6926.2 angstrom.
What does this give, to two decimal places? 0.60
